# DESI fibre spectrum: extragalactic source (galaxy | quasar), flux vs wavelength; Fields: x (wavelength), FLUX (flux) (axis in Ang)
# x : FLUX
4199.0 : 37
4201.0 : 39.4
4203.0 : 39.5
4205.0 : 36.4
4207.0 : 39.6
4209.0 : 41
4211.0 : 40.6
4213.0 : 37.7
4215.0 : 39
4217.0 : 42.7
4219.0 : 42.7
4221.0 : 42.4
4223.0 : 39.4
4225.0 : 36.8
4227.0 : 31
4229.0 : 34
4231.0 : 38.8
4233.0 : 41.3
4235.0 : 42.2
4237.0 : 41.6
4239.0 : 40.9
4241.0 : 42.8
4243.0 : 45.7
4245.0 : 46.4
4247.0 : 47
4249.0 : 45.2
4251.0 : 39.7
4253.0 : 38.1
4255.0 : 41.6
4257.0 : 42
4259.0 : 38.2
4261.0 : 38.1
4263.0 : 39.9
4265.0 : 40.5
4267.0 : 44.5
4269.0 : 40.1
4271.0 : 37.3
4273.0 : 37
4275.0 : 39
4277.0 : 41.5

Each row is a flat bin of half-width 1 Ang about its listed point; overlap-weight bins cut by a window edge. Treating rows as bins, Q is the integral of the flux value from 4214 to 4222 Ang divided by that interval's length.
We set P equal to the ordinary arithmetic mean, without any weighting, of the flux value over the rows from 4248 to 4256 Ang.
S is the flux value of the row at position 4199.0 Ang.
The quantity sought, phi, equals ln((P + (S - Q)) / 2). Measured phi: 2.90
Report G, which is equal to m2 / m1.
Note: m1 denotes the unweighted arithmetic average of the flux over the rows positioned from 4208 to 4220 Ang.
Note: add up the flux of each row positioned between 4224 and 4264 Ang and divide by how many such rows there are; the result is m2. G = 1.00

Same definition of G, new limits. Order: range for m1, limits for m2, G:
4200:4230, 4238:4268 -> 1.08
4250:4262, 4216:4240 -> 1.00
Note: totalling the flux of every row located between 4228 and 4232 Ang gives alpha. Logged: 73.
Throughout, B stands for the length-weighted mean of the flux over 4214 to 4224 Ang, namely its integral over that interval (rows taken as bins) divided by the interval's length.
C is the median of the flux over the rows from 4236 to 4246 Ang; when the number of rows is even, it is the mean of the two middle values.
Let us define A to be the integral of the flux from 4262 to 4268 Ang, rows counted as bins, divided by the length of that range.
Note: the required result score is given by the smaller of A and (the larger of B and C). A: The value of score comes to 41.6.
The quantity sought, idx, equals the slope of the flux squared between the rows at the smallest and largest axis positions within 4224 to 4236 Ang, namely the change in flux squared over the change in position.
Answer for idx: 43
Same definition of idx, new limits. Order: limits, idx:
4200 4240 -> 3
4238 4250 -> 37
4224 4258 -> 13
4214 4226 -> -17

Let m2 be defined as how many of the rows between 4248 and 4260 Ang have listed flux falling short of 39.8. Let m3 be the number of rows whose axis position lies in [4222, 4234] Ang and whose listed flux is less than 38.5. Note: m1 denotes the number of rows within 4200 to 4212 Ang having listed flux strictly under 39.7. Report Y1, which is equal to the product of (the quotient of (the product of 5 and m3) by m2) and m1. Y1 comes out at 20.0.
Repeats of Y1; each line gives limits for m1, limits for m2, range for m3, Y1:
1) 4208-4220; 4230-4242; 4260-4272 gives 20.0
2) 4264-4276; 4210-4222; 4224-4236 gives 22.5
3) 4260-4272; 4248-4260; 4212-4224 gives 3.3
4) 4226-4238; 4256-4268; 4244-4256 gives 7.5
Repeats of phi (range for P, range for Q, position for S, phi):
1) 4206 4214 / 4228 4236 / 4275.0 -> 2.99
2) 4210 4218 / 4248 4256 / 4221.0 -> 3.03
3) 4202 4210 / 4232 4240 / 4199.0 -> 2.85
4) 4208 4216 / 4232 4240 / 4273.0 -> 2.86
